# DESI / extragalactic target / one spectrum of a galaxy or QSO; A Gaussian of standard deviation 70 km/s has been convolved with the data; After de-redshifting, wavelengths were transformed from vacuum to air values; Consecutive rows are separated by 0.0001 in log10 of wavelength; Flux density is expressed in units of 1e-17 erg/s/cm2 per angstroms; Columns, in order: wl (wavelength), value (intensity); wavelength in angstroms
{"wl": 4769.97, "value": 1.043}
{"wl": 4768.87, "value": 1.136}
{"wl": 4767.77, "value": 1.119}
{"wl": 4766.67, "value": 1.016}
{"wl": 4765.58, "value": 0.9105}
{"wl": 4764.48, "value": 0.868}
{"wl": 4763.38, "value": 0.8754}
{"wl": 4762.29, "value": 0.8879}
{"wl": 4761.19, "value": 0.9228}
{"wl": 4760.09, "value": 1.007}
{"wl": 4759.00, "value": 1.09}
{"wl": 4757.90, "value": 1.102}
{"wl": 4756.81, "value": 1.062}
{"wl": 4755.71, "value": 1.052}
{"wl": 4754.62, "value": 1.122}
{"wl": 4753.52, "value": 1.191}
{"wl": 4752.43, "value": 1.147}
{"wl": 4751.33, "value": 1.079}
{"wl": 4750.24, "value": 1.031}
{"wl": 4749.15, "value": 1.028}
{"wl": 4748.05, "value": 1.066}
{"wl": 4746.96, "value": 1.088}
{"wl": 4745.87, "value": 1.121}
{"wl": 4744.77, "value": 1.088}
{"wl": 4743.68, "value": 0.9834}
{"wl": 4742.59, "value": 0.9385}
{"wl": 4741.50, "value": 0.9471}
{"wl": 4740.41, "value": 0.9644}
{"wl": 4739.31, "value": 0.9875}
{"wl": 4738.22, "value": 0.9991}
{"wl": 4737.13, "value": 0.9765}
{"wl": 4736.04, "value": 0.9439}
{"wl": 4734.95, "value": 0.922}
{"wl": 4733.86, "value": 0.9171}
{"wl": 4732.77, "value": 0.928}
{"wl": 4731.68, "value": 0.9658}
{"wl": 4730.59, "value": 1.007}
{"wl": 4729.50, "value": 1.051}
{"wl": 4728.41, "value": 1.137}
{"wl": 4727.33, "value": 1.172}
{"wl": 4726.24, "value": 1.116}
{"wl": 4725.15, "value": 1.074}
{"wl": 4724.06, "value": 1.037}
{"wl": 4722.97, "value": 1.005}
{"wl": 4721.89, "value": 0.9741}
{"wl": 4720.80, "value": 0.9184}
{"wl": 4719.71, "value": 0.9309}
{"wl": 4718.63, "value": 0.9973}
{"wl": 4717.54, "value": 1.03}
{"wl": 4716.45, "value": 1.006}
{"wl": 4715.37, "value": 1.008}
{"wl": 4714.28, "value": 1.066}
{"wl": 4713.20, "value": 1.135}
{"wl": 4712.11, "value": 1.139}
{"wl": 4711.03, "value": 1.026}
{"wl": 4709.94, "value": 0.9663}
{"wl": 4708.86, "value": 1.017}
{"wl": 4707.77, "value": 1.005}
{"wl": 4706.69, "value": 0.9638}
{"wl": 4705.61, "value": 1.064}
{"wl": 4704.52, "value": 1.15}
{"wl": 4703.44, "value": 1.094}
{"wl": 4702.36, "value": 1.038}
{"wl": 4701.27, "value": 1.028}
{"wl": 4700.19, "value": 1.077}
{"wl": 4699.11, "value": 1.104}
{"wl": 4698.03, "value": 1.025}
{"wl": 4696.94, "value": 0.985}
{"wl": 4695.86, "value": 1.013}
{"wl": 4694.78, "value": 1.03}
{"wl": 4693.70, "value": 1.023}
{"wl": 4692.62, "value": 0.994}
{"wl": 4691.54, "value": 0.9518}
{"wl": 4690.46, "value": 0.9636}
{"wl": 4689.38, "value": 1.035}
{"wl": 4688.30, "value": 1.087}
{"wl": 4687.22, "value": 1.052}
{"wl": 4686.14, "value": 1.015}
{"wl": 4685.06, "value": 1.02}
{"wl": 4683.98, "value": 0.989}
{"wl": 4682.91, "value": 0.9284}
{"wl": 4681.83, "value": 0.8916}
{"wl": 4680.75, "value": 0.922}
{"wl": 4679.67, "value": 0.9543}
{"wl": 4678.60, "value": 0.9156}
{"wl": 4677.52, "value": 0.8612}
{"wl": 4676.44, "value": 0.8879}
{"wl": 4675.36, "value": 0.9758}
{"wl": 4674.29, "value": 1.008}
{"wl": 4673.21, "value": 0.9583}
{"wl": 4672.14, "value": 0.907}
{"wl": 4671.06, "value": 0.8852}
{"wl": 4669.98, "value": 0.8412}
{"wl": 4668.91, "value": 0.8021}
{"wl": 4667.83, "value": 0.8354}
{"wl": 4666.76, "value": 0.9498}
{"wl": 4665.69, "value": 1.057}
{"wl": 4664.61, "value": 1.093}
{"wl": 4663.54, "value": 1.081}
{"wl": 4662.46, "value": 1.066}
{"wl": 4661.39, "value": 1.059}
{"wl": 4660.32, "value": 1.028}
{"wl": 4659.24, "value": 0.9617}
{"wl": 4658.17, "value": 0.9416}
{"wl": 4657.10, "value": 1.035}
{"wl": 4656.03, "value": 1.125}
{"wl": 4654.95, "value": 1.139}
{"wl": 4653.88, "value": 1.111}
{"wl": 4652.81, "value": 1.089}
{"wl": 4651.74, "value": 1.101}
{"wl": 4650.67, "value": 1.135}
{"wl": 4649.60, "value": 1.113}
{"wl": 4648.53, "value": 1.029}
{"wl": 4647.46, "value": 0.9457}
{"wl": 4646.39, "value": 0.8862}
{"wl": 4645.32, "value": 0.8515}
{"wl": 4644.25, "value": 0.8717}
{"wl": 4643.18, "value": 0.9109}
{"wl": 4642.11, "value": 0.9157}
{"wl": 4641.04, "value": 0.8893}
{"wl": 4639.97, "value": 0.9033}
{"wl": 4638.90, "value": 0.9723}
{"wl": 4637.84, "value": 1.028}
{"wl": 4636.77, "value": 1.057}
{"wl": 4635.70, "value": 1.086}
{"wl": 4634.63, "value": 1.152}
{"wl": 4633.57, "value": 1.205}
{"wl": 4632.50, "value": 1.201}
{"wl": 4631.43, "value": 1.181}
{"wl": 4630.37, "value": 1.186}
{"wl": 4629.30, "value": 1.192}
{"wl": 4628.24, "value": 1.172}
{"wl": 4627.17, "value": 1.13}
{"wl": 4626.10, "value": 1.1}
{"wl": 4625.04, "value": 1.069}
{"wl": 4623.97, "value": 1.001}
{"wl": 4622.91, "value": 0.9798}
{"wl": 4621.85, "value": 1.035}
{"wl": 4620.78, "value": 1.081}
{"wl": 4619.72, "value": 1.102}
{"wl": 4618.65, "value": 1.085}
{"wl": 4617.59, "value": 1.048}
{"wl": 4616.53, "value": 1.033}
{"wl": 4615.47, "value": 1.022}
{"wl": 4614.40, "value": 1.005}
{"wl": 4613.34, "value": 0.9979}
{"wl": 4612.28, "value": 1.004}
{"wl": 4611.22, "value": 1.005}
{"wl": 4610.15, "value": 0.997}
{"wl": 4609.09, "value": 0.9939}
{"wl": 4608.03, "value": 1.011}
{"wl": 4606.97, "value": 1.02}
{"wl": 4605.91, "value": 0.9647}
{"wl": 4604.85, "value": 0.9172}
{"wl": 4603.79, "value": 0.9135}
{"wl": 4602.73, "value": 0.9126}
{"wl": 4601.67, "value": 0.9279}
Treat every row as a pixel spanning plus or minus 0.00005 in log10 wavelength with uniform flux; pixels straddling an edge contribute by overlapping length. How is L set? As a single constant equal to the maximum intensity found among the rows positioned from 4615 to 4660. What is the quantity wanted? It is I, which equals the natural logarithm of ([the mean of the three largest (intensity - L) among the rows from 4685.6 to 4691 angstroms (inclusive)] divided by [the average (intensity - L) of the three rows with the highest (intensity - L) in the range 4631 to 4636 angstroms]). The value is 2.8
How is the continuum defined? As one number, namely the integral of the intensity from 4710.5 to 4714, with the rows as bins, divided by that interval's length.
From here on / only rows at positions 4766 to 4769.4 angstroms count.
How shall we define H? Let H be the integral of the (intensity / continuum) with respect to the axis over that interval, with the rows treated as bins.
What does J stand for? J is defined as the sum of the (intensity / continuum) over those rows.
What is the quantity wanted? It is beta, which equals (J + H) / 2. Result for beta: 3.16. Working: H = 3.4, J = 2.98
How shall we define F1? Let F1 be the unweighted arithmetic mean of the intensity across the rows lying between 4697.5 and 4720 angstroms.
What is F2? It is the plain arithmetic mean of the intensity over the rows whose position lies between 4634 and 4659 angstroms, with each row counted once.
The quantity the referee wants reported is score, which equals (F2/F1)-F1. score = -0.069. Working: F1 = 1.04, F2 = 1.01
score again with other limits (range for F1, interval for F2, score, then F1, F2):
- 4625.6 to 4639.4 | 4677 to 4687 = -0.291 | 1.13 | 0.94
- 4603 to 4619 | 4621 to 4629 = 0.067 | 1.00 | 1.07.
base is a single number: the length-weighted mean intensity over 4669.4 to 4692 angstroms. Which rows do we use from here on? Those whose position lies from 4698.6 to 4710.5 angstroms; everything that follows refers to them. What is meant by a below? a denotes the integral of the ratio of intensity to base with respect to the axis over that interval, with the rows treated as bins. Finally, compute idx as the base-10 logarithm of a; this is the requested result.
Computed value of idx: 1.1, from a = 13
